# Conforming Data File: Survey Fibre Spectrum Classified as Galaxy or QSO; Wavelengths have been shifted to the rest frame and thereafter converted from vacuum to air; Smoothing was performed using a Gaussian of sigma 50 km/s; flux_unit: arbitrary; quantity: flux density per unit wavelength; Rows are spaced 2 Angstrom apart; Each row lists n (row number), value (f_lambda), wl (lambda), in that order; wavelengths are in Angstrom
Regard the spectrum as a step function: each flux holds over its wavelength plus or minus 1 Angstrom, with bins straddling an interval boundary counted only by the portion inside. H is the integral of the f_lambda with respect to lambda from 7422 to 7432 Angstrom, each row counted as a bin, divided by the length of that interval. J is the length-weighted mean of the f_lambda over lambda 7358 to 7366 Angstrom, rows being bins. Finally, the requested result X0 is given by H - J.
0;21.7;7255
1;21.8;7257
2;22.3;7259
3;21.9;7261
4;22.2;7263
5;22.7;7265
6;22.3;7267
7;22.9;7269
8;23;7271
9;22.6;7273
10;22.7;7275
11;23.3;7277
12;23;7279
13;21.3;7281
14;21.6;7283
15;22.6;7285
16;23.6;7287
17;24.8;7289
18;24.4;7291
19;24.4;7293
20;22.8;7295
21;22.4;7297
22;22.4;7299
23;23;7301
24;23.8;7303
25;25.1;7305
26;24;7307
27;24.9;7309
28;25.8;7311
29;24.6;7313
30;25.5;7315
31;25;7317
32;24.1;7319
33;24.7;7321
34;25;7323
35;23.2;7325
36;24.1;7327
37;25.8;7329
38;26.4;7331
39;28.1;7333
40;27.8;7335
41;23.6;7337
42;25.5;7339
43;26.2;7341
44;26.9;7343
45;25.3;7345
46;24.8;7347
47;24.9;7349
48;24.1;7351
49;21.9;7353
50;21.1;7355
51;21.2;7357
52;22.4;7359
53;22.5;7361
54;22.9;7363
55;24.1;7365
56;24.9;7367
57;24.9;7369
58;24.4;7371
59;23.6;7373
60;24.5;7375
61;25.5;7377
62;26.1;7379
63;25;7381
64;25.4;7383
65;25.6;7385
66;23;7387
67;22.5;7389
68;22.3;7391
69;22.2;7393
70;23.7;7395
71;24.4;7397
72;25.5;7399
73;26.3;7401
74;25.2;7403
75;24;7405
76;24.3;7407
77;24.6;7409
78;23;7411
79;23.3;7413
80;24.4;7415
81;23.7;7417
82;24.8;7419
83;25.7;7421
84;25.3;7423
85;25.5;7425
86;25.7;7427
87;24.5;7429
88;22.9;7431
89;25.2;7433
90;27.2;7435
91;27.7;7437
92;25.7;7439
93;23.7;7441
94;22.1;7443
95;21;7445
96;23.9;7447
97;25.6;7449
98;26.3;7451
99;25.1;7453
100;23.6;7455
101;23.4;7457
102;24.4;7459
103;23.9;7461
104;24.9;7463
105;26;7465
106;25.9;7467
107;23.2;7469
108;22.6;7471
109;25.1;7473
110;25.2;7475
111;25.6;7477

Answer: 1.8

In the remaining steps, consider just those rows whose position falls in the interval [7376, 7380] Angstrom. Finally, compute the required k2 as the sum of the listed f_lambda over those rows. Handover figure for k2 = 52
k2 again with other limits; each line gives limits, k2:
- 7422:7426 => 51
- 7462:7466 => 51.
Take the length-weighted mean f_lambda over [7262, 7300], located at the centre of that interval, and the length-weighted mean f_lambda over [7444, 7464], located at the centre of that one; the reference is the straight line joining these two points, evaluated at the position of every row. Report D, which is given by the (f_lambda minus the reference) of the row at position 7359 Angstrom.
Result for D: -1.1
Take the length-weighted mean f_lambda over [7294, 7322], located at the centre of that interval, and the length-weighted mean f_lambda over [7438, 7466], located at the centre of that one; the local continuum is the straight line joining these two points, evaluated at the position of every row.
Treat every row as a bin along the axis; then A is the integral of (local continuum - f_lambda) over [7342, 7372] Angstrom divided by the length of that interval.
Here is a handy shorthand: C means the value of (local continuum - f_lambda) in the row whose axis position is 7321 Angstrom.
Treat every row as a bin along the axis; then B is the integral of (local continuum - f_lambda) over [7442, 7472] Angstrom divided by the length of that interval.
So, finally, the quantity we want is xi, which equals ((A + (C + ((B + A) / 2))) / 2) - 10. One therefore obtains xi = -9.9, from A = 0.43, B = 0.1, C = -0.5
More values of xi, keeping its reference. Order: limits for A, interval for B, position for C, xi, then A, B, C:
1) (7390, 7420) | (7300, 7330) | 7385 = -10.7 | 0.11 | -0.4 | -1.4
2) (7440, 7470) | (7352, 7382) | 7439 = -10.5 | 0.06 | 0.5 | -1.5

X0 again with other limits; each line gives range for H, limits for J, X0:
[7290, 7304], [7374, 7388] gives -1.7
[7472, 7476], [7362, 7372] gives 0.9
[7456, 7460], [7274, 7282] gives 1.3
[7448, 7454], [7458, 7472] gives 1.3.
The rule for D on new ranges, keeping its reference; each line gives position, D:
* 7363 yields -0.6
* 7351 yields 0.7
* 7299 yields -0.6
